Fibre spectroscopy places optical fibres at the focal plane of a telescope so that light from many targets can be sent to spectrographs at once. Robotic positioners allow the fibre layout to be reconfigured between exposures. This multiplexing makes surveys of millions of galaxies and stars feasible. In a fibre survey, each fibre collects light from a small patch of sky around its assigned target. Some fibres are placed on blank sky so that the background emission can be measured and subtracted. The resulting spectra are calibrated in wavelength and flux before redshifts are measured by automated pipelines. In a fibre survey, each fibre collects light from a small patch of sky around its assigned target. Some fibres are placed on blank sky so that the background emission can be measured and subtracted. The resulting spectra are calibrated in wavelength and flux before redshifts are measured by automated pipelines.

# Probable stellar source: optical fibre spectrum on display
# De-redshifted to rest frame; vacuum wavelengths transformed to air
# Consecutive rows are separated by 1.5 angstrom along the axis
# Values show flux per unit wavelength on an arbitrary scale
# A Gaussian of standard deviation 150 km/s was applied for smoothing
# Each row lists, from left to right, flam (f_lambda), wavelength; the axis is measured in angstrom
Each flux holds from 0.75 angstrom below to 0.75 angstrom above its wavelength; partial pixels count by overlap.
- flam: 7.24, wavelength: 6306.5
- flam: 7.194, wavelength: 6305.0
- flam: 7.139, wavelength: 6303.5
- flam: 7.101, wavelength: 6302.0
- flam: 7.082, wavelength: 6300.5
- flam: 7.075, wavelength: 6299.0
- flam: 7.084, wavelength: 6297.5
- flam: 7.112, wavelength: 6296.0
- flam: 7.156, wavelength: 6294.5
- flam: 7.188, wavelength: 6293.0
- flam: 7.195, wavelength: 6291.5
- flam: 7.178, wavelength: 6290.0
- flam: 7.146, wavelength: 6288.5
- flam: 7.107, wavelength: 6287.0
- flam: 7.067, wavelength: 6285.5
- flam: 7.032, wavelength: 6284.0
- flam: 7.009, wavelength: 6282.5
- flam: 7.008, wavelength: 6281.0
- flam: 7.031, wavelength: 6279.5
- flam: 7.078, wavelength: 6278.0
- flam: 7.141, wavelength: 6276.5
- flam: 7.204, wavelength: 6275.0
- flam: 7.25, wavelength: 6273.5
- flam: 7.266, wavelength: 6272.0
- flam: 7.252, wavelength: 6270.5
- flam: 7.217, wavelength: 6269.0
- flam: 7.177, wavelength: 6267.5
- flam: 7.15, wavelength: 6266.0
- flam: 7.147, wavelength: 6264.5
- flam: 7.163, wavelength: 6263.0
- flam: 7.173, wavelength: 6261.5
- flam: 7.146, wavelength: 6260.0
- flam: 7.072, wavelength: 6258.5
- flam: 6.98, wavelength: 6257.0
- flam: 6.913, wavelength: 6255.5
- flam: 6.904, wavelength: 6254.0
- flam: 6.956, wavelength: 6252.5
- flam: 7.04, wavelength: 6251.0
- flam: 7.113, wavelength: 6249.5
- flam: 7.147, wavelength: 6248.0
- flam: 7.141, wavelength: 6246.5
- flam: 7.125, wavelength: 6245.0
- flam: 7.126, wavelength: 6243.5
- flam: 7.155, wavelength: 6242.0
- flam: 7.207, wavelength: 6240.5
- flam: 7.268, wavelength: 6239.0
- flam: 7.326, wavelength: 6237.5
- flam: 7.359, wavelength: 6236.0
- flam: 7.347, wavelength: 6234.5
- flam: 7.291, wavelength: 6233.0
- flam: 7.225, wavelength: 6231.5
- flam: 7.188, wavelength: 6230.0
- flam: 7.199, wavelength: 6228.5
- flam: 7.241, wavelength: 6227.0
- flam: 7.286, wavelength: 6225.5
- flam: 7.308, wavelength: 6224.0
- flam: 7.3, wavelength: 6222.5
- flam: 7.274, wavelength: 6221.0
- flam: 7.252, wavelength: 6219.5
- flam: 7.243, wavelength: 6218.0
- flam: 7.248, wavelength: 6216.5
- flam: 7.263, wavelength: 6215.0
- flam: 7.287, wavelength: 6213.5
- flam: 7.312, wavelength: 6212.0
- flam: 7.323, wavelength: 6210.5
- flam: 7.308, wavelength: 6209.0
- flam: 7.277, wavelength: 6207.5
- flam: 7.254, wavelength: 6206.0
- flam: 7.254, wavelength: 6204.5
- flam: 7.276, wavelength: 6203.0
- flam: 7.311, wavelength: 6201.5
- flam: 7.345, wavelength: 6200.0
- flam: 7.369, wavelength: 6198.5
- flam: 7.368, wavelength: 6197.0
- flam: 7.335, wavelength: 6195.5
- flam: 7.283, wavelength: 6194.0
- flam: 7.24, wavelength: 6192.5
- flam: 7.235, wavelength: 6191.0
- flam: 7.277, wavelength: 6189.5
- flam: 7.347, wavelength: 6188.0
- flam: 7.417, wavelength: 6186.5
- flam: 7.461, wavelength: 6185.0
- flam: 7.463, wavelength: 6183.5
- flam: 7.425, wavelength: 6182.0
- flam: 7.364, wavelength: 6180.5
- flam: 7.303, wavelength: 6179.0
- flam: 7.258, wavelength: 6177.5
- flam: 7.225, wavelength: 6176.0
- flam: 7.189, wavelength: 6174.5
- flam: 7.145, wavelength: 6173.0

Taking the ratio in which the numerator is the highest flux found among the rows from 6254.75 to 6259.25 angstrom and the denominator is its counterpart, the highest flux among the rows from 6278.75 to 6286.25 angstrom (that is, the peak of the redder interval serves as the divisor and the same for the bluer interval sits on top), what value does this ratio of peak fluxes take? 1.001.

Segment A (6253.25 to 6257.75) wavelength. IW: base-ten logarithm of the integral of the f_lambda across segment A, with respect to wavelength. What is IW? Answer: 1.494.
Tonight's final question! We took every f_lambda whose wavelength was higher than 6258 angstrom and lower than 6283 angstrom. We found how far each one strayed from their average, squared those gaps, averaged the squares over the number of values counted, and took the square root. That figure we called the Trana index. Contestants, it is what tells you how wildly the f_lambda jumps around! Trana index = 0.080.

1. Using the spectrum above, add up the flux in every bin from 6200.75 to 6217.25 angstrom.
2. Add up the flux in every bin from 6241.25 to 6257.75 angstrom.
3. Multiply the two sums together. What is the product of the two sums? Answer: 6217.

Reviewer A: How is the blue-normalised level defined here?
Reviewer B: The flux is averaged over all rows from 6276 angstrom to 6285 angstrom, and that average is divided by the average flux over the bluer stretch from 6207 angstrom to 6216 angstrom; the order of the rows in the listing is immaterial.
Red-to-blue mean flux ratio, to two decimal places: 0.97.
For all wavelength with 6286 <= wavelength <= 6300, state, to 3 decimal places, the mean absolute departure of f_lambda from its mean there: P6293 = 0.039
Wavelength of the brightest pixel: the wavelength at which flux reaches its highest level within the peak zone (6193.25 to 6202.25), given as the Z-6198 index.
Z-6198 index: 6198.5 angstrom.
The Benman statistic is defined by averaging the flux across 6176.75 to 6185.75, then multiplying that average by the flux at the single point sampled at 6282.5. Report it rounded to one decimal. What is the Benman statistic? 51.7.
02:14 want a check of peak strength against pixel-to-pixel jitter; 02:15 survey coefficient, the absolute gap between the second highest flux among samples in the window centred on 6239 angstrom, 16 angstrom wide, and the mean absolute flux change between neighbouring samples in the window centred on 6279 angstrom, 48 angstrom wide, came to 7.31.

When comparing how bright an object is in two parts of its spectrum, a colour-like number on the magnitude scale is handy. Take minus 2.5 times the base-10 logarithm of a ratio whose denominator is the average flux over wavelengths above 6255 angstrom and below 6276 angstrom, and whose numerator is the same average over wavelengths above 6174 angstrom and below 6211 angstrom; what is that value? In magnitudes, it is -0.025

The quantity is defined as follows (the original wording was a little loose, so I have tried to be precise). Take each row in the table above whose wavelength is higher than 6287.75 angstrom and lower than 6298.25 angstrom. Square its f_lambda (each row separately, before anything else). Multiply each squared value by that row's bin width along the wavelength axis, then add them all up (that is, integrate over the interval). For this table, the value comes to 537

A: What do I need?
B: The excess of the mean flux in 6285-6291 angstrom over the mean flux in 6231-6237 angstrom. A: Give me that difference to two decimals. -0.18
